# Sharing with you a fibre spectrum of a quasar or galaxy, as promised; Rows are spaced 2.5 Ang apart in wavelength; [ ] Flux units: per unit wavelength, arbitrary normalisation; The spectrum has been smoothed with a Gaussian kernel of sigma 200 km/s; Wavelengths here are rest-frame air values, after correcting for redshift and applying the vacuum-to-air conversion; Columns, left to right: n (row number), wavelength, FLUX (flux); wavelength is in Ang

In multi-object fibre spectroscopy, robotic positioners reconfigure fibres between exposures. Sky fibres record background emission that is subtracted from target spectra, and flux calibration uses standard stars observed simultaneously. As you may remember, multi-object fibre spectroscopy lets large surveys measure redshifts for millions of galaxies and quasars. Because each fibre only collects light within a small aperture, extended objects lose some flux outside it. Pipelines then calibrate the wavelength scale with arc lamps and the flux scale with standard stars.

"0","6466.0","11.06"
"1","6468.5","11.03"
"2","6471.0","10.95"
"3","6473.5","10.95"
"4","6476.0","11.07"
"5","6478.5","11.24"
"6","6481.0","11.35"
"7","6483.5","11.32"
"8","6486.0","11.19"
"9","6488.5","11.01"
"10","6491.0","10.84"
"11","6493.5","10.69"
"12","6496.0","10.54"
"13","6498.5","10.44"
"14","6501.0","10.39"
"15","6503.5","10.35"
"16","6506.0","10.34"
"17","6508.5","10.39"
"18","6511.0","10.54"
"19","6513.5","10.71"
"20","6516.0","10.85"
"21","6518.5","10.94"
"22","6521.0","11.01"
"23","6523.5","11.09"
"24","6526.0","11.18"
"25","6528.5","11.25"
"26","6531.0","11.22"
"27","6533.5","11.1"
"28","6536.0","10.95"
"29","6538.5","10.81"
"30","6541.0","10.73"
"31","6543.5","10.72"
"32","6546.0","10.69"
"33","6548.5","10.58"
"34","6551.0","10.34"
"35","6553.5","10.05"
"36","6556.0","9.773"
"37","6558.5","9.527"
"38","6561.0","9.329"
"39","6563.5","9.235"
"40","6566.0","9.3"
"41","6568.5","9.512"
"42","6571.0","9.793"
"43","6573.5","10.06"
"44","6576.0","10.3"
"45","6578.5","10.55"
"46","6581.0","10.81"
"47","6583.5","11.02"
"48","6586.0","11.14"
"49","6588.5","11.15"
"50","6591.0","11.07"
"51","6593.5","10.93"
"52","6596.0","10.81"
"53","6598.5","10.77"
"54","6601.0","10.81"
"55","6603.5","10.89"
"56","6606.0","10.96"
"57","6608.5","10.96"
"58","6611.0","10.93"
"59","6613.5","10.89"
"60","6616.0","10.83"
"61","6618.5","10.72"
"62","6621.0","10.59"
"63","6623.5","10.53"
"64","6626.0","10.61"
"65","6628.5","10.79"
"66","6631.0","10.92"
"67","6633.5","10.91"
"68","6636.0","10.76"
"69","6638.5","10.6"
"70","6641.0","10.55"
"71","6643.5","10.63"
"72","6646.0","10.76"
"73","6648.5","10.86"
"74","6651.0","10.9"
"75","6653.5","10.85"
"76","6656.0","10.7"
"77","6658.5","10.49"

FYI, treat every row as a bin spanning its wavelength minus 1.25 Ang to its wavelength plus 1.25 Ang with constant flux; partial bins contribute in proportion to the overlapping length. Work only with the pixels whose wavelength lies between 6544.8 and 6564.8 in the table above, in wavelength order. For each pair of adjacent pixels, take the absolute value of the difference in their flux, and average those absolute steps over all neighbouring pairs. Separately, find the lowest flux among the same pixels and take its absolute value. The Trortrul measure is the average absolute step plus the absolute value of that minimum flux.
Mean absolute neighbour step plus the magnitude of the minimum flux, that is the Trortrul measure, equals 9.4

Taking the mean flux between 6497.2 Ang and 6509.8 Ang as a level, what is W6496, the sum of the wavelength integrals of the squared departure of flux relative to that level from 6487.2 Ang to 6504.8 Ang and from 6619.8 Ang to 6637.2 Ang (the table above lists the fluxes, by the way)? 4.3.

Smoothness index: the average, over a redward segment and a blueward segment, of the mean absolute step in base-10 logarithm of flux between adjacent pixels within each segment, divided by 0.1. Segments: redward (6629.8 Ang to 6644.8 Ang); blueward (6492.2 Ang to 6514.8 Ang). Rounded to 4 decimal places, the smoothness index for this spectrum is 0.0368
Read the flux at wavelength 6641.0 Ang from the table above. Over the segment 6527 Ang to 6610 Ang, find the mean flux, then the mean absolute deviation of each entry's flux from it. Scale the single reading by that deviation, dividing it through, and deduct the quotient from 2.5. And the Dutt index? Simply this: -18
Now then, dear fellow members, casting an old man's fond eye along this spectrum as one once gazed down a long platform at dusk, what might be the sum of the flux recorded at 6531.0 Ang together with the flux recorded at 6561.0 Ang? 20.5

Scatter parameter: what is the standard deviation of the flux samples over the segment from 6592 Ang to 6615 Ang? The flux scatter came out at 0.07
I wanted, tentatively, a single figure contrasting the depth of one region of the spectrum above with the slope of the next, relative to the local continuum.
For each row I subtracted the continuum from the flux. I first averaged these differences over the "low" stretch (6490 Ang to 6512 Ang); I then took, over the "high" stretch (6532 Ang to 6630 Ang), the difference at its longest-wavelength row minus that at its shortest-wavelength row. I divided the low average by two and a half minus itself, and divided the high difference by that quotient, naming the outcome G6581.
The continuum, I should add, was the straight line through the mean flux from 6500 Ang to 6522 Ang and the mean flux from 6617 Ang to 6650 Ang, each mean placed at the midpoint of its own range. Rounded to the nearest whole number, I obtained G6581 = 10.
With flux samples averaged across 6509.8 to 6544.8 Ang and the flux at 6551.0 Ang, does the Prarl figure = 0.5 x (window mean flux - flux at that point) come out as 0.30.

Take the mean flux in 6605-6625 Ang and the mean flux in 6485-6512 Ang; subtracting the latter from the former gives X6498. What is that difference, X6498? 0.19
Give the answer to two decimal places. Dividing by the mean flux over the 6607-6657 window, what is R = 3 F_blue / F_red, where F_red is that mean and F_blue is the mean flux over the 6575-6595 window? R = 3.03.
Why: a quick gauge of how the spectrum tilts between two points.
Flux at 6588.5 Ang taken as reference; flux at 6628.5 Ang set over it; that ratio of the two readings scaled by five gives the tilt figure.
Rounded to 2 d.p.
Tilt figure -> 4.84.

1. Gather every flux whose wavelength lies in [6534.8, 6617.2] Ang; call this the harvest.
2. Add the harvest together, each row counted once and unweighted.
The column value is 346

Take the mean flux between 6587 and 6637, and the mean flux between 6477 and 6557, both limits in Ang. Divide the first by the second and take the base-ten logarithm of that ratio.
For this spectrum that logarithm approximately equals 0.003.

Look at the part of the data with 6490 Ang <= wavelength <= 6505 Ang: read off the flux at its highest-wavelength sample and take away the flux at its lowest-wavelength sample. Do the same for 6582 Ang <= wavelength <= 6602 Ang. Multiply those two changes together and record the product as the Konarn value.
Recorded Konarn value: 0.10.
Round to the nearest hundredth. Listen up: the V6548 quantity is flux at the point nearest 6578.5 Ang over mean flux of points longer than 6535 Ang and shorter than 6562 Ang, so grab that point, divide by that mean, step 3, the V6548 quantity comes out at 1.02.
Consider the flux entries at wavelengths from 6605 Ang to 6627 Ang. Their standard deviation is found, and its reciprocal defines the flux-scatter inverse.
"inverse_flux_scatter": 6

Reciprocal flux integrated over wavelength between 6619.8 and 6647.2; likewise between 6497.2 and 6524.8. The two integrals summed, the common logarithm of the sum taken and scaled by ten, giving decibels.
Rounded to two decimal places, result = 7.12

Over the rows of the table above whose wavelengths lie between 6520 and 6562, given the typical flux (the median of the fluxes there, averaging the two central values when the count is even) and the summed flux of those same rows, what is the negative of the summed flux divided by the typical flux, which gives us -16.81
